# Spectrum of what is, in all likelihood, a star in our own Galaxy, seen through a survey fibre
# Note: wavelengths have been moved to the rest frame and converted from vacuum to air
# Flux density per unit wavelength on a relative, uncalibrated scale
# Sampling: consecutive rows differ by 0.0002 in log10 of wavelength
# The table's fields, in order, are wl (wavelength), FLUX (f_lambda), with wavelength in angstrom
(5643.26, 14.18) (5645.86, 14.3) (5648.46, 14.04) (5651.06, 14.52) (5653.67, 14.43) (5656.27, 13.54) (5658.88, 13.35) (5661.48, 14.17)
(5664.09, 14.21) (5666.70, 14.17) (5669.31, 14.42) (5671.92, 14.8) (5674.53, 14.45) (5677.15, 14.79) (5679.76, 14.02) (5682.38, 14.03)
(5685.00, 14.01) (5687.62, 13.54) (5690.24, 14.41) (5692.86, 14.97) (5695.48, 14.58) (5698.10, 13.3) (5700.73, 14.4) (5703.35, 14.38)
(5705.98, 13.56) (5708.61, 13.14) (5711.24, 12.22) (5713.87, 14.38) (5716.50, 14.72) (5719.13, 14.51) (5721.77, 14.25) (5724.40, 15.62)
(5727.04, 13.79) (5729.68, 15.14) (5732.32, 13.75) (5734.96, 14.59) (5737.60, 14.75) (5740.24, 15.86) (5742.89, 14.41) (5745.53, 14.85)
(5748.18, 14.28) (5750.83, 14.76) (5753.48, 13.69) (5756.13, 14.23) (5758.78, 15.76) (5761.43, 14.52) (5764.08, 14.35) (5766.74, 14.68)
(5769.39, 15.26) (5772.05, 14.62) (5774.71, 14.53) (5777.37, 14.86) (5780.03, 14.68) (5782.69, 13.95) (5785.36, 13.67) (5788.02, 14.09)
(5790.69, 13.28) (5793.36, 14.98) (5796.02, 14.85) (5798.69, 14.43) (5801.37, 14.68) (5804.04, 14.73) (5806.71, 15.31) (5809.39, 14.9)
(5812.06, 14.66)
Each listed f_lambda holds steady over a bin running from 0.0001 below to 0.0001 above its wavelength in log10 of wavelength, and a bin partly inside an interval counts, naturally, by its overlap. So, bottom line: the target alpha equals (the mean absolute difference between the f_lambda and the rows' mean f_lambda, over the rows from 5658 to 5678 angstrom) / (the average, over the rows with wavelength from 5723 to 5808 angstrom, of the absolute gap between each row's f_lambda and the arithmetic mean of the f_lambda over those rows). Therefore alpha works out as 0.7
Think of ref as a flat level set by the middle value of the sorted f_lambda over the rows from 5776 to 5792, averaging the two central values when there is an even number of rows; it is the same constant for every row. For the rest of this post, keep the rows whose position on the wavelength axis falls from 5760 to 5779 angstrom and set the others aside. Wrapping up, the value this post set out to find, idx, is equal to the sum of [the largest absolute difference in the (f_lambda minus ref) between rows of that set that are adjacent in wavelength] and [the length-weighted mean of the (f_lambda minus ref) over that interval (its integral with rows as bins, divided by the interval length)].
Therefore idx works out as 1.31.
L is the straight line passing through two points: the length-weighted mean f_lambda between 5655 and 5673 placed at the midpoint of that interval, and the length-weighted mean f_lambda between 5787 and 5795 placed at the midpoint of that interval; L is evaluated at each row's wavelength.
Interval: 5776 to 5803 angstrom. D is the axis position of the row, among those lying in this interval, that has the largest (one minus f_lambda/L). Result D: 5790.69 angstrom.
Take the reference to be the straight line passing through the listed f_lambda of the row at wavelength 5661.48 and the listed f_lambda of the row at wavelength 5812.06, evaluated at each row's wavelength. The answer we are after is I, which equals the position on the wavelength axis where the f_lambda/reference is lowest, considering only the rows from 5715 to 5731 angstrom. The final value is 5727.04 angstrom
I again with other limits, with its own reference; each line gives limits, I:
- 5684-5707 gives 5698.10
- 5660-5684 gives 5679.76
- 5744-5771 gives 5753.48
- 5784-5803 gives 5790.69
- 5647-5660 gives 5658.88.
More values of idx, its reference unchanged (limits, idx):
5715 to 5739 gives 2.38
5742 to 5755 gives 1.44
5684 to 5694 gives 1.08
